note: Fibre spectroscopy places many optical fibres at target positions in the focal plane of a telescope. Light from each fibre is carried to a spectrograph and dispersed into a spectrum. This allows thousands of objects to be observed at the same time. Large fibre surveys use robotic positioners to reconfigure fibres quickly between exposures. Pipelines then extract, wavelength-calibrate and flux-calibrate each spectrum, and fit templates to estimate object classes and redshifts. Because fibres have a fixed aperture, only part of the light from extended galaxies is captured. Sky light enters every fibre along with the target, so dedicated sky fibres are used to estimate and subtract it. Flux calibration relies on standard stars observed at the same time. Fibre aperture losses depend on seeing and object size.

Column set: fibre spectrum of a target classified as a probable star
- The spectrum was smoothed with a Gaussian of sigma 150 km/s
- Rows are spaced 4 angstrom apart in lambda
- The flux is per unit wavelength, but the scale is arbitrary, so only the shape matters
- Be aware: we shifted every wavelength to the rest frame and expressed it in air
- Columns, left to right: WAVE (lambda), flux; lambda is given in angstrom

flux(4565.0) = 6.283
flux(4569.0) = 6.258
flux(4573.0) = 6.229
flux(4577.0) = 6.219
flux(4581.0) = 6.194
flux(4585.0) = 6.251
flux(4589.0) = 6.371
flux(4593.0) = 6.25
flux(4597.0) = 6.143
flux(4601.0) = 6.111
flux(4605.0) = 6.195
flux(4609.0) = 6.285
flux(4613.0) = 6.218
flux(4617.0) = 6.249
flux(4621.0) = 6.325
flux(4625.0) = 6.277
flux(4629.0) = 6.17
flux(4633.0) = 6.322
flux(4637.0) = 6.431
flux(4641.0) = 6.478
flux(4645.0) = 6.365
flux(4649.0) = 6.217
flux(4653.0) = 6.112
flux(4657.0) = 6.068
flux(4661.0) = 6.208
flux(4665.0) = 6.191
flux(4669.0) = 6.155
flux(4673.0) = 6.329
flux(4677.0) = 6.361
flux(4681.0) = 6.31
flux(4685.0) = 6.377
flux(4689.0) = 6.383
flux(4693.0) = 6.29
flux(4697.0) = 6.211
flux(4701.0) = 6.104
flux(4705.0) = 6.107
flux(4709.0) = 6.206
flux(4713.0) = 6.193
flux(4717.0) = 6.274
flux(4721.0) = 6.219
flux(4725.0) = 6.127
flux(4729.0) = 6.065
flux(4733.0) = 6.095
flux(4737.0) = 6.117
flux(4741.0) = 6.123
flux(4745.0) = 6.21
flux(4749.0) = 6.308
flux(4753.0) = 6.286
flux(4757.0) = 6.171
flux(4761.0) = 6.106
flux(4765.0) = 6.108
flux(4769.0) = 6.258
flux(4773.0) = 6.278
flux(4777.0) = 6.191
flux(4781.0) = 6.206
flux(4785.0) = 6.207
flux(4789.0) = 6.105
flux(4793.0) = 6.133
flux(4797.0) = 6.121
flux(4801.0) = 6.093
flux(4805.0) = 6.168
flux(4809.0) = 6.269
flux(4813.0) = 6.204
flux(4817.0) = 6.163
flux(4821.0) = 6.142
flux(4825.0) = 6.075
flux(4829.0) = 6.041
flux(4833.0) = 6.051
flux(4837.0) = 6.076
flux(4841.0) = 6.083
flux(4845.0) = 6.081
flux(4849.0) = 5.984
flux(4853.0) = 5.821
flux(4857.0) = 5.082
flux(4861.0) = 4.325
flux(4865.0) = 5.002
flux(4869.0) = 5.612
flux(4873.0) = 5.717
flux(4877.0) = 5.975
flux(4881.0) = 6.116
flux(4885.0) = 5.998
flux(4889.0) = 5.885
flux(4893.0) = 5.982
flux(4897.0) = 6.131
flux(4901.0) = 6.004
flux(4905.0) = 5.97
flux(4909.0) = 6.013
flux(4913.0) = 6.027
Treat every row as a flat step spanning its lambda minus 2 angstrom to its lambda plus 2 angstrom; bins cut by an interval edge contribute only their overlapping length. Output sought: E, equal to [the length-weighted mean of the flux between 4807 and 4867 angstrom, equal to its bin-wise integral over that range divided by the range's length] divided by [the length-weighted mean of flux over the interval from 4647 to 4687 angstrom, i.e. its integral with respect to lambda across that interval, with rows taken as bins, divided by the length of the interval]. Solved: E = 0.93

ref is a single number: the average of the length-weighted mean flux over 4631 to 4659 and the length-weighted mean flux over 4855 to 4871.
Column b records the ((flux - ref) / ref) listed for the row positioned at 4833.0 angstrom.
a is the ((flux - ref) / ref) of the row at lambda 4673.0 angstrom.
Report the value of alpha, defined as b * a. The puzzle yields 0.009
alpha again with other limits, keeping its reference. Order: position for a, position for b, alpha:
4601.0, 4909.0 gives 0.005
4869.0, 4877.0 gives 0.000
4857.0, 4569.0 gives -0.011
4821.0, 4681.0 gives 0.010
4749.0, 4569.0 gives 0.013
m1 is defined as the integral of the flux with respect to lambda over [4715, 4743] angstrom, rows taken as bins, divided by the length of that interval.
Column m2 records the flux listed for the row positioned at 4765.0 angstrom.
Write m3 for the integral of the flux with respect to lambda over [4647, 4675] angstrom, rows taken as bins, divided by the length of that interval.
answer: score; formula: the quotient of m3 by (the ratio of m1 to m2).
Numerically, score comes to 6.14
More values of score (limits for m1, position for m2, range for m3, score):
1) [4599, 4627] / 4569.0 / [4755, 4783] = 6.21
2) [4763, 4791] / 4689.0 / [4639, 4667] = 6.43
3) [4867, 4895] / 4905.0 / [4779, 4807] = 6.22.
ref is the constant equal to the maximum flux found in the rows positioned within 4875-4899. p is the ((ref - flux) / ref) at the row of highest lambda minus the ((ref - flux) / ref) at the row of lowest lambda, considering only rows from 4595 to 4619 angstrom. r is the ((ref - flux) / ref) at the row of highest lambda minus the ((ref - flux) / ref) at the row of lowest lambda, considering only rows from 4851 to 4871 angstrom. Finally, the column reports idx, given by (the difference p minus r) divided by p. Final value 3.0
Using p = -0.02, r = 0.034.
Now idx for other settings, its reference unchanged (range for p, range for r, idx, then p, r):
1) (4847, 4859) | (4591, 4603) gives 0.8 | 0.15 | 0.023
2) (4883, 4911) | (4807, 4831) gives 16.2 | 0.00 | 0.037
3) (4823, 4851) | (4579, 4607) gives 1.0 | 0.01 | 0.000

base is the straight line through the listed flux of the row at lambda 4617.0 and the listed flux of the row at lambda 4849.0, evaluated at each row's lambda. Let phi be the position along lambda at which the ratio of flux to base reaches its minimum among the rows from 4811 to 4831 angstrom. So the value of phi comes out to 4829.0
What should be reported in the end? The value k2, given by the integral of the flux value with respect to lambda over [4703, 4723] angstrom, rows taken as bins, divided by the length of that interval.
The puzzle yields 6.20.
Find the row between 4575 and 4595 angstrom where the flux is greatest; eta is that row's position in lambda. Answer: 4589.0 angstrom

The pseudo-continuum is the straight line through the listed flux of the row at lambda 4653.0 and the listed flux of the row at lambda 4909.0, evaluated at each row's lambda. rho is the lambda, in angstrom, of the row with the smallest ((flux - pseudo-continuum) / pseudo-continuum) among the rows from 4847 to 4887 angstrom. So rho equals 4861.0 angstrom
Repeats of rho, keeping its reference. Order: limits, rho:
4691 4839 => 4729.0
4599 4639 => 4601.0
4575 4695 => 4657.0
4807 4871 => 4861.0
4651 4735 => 4657.0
